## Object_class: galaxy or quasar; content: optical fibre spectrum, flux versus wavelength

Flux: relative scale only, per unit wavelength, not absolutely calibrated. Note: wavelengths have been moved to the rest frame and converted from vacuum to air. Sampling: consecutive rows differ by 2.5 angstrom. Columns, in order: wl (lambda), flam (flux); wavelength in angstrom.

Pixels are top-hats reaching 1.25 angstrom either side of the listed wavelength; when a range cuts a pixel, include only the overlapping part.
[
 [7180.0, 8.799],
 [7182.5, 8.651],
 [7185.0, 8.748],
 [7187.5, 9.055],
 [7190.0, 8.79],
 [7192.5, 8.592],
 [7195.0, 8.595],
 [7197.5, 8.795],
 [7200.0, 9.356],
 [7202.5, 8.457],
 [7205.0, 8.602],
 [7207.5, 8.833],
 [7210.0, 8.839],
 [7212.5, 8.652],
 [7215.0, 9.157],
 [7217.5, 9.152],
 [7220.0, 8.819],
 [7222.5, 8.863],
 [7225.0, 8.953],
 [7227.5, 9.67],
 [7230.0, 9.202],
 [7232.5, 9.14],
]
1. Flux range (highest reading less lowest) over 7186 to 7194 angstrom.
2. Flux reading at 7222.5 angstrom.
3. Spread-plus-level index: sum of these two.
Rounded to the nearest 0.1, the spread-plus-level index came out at 9.3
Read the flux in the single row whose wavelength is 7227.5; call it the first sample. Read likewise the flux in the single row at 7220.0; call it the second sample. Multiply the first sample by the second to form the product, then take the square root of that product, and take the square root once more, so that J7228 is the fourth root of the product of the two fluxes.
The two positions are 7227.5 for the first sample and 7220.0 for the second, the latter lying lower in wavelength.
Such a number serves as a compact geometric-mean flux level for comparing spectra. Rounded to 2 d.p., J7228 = 3.04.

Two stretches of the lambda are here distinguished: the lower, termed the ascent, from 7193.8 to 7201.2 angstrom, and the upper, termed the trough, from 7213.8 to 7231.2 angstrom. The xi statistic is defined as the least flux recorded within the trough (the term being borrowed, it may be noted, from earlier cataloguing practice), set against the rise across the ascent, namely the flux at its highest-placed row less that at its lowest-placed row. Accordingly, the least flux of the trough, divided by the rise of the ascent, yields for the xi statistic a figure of 12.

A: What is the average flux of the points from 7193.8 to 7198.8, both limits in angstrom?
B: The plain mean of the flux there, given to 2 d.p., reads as 8.70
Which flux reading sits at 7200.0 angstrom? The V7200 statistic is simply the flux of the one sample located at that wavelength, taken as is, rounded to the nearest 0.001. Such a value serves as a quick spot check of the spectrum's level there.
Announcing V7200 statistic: 9.356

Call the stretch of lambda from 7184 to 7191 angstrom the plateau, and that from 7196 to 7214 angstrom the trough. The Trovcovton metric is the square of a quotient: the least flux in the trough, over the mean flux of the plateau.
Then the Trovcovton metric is 0.91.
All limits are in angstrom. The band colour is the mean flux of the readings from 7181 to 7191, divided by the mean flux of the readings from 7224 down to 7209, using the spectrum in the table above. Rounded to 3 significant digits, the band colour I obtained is 0.988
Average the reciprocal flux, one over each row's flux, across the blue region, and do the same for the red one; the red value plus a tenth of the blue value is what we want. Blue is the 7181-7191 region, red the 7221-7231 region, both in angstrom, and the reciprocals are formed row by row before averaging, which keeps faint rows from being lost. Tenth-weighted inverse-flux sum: 0.121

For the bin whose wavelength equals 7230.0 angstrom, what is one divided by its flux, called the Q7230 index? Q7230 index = 0.109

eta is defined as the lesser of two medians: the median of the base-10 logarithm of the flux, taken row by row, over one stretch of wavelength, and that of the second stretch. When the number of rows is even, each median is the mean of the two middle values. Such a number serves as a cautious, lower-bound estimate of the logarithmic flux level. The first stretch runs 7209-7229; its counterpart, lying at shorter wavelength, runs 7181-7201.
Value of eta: 0.943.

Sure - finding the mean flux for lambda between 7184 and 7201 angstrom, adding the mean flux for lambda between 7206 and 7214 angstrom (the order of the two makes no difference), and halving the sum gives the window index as 8.81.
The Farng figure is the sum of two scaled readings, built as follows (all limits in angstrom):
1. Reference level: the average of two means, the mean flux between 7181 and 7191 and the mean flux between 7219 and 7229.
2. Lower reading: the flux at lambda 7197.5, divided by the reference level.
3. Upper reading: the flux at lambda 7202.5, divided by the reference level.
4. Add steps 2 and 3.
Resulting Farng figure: 1.93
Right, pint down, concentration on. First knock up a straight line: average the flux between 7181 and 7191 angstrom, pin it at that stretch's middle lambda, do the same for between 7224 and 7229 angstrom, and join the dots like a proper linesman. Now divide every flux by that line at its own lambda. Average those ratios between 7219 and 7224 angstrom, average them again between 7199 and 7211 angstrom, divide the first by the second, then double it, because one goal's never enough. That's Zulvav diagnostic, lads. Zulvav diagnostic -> 1.96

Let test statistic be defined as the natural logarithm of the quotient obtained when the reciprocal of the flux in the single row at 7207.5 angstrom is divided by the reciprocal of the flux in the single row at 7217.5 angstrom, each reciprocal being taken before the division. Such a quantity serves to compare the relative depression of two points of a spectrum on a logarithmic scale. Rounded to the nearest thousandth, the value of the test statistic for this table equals 0.035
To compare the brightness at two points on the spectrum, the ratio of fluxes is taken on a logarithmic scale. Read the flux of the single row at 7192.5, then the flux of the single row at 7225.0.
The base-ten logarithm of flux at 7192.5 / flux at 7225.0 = -0.02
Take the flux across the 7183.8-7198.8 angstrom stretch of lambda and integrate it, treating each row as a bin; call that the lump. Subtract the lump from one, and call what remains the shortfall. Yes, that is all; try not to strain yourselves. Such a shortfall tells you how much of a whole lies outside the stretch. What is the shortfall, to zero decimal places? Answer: -130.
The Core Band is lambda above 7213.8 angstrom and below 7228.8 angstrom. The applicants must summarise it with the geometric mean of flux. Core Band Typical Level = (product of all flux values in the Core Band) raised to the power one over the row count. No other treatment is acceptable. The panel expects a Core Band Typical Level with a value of 9.10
